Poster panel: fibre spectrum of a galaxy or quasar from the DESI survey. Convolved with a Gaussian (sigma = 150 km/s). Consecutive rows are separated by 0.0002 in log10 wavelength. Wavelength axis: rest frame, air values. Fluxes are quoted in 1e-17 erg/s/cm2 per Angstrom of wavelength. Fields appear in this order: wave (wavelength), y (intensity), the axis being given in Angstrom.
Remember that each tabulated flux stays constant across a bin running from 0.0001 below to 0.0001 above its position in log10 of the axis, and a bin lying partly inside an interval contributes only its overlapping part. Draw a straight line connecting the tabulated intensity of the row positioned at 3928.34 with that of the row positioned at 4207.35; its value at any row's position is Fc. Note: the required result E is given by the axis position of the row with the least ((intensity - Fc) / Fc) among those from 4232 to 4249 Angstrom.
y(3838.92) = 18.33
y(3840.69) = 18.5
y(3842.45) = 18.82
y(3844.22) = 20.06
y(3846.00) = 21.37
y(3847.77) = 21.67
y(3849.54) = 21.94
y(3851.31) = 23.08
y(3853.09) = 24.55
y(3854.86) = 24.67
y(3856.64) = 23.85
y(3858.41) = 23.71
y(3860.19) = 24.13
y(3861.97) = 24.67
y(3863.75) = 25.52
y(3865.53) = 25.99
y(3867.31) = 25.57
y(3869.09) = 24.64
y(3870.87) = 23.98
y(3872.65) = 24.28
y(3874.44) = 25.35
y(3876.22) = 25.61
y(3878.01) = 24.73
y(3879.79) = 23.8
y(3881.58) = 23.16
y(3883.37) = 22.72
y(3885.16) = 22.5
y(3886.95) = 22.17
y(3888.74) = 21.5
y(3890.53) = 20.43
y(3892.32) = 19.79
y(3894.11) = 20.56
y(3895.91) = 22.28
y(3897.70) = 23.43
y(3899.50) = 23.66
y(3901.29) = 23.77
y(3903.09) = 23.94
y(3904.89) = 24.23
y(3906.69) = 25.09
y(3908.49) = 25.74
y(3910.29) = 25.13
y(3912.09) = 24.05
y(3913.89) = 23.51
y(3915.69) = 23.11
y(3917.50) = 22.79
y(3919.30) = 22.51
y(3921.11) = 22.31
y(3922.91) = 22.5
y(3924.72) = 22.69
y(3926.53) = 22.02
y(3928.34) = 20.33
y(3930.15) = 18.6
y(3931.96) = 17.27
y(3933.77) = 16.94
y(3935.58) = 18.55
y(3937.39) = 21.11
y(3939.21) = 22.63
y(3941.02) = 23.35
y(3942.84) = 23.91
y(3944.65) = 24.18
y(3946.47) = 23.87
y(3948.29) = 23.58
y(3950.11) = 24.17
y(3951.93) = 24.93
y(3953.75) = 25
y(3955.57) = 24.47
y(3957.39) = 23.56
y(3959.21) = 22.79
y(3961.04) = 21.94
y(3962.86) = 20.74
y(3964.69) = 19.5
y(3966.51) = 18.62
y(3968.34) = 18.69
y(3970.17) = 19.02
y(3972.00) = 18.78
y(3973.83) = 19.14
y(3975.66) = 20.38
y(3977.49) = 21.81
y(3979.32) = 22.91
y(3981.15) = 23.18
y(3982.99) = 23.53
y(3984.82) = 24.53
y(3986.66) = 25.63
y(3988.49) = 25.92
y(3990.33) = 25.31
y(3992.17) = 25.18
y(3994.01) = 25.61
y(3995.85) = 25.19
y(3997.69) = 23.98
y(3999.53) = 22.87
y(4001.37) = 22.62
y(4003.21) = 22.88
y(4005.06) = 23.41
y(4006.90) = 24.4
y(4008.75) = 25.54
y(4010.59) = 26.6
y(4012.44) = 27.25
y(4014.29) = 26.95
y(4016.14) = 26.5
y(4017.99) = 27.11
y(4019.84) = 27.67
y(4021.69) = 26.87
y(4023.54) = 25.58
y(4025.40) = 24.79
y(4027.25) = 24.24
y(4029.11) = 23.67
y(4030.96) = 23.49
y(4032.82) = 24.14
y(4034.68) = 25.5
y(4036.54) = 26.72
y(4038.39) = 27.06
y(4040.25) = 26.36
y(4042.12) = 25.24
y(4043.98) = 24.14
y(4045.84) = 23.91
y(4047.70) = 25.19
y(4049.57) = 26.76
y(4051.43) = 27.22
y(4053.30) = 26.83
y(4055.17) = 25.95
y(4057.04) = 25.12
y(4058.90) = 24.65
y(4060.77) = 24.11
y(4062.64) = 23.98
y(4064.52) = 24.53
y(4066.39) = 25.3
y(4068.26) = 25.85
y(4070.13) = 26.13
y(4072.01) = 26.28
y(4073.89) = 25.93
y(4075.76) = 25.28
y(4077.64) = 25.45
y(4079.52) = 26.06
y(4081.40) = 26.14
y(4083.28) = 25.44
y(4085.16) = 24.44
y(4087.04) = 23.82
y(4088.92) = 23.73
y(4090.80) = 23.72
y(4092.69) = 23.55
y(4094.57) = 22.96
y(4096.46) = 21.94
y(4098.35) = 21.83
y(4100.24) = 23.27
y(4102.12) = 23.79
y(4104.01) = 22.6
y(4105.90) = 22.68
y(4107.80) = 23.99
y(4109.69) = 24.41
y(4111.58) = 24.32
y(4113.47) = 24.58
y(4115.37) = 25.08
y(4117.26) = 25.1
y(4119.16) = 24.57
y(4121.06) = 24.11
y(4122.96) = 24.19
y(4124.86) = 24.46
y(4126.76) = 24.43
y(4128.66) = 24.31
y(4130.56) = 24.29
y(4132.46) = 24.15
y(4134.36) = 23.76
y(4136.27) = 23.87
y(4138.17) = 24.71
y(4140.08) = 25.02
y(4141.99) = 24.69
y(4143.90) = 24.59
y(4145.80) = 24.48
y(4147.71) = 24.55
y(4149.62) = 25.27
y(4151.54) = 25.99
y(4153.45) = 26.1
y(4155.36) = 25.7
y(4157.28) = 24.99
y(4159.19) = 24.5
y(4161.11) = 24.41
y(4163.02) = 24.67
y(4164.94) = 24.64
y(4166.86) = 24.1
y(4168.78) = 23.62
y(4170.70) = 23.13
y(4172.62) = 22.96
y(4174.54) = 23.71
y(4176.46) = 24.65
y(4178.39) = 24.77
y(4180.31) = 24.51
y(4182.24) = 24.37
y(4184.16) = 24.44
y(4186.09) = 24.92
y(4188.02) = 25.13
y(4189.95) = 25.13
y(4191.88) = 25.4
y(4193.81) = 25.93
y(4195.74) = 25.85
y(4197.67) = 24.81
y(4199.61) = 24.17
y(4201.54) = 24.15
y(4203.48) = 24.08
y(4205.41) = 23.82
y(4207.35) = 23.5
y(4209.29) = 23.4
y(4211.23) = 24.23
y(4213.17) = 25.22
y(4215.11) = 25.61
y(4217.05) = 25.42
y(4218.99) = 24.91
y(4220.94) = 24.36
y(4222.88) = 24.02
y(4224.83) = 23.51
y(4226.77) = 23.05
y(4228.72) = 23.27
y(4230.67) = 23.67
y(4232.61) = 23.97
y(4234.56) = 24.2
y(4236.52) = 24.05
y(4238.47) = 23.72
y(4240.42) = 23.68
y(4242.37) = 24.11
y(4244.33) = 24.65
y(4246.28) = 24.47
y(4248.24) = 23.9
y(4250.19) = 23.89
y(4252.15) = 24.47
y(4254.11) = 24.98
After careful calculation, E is 4240.42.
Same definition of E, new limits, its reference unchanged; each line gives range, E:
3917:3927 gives 3926.53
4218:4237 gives 4226.77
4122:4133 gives 4132.46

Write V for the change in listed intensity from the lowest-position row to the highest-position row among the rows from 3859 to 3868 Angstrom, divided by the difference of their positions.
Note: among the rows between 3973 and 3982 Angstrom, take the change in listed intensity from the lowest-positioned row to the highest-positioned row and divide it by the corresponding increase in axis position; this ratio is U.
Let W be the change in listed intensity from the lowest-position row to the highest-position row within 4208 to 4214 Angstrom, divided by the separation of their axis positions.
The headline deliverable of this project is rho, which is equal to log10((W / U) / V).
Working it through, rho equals 0.6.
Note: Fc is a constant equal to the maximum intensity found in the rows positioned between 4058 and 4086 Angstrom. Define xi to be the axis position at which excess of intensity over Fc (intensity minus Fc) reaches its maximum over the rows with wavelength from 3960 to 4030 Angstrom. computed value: 4019.84 Angstrom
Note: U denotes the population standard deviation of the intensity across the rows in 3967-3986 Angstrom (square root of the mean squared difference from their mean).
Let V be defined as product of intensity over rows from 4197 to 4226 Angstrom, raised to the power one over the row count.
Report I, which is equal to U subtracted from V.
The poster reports 22.2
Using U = 2.1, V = 24.3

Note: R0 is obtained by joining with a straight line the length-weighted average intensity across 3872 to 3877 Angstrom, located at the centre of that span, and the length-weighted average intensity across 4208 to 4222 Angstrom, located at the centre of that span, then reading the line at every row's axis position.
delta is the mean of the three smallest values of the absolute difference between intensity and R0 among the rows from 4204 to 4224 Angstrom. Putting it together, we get 0.3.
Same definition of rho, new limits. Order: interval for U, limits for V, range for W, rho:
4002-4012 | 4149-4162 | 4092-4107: 0.2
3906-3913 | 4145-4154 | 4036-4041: 0.4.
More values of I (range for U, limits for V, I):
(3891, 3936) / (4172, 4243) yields 22.0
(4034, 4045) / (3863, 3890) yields 23.1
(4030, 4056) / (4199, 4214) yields 22.8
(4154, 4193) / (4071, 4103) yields 23.6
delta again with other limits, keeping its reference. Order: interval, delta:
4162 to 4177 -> 0.1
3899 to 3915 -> 0.3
